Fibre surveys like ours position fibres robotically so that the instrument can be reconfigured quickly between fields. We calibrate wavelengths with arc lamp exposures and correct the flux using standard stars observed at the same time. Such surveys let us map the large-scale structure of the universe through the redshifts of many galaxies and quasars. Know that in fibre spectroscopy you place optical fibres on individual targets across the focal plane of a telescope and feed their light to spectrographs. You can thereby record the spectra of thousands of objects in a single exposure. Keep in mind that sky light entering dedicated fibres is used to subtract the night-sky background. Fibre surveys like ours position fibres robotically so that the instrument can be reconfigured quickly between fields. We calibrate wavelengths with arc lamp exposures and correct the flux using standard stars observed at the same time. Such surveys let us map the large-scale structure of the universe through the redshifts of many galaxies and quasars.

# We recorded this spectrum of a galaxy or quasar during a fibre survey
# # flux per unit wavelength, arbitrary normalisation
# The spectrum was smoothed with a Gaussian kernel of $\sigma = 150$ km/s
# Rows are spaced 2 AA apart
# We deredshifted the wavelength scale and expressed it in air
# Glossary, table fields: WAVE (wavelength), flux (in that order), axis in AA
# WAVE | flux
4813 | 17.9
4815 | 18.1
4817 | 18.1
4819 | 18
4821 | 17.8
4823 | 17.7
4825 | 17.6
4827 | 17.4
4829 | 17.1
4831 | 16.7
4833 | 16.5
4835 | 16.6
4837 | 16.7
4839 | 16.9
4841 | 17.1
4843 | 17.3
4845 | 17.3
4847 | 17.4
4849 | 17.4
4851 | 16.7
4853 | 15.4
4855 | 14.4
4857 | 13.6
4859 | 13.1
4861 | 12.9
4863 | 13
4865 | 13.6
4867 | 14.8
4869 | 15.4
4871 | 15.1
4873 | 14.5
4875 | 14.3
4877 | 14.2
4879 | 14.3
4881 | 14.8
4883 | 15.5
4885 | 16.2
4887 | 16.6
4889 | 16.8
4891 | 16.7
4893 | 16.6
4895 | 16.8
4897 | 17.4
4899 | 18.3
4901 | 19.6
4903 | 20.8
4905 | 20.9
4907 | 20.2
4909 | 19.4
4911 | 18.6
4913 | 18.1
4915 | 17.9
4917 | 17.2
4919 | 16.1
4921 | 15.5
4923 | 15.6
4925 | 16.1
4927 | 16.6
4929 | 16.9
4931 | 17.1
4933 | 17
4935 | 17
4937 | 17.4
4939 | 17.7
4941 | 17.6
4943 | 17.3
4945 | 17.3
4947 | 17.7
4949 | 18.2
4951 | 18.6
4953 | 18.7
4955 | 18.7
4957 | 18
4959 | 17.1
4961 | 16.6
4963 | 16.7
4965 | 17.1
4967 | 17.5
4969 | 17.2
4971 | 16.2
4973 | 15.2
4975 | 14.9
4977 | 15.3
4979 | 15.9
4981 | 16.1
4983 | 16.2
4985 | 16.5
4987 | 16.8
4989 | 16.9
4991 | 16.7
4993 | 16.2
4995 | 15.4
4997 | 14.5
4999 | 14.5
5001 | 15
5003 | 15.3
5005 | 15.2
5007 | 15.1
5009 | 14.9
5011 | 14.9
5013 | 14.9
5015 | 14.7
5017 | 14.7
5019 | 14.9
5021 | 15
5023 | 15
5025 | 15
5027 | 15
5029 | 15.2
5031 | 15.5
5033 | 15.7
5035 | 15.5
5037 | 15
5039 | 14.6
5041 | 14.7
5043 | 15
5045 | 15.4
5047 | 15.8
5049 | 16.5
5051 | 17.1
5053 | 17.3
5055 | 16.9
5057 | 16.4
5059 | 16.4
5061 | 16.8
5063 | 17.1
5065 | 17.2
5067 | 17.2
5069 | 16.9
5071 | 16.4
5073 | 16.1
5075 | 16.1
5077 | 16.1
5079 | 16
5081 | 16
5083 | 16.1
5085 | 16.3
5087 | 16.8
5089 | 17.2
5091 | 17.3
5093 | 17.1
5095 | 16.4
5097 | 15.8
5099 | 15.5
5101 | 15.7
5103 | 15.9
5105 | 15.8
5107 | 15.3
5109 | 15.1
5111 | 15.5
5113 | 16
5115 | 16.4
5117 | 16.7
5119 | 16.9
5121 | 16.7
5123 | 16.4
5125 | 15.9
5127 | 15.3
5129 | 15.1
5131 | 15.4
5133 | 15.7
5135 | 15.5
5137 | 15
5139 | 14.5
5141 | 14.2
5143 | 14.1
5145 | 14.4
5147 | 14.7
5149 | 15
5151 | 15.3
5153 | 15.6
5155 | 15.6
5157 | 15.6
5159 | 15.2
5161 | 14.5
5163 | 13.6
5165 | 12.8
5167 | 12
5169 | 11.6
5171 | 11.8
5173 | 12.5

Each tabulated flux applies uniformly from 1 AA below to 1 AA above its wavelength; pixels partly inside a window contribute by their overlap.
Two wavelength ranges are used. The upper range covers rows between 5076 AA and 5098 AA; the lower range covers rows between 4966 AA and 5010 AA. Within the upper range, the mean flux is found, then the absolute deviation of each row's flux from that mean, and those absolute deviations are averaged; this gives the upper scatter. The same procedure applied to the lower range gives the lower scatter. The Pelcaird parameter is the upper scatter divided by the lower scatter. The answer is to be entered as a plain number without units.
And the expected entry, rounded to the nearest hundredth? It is 0.60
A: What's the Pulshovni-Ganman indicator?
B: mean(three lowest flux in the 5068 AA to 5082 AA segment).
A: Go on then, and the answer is 16.0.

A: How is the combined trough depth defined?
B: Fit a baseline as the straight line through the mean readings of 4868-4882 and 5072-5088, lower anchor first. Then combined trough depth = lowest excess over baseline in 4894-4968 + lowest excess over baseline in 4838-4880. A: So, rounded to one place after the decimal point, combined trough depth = -1.2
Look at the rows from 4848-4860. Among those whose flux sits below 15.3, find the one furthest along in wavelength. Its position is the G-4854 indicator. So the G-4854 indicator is 4859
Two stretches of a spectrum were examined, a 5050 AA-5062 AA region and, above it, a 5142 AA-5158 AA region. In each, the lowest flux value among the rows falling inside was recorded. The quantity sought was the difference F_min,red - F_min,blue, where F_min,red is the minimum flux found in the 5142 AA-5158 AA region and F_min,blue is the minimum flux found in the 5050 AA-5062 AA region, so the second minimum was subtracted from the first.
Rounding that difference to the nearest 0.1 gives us -2.3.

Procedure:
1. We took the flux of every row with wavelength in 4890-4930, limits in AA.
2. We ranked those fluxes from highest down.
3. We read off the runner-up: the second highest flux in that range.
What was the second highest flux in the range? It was 20.8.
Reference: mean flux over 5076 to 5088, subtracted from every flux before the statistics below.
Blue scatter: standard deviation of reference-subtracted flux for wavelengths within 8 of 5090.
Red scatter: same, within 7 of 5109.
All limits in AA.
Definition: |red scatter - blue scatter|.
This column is 0.11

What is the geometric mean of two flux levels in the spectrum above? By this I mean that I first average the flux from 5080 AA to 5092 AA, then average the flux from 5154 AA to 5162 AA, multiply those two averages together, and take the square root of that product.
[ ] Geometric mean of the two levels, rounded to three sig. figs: 15.9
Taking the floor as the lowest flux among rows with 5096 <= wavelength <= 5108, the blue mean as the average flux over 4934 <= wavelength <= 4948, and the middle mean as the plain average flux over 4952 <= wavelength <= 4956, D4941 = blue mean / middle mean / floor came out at 0.0609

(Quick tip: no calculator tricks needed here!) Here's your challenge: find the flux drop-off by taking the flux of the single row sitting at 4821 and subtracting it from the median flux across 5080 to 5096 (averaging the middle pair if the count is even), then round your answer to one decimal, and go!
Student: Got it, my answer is -1.2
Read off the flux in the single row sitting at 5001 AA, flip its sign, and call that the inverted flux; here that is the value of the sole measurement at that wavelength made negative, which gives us -15.0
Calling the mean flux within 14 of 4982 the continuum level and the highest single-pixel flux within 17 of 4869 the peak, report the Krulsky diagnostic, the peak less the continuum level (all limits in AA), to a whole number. 0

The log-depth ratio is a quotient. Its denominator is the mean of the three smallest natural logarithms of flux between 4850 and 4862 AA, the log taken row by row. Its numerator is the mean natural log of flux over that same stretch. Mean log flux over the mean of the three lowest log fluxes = 1.03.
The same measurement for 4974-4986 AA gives 1.01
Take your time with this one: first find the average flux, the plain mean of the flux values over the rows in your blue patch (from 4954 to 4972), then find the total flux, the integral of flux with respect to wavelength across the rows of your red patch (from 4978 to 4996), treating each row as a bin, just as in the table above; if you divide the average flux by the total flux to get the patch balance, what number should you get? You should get 0.059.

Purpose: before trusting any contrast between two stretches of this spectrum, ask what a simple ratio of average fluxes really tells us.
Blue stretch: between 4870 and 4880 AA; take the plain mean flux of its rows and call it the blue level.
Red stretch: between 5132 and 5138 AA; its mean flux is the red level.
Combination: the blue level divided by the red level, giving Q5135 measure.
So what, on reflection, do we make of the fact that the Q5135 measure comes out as 0.94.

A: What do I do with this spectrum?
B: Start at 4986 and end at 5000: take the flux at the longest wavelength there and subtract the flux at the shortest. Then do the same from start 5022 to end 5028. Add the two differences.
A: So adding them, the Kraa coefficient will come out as -2.3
